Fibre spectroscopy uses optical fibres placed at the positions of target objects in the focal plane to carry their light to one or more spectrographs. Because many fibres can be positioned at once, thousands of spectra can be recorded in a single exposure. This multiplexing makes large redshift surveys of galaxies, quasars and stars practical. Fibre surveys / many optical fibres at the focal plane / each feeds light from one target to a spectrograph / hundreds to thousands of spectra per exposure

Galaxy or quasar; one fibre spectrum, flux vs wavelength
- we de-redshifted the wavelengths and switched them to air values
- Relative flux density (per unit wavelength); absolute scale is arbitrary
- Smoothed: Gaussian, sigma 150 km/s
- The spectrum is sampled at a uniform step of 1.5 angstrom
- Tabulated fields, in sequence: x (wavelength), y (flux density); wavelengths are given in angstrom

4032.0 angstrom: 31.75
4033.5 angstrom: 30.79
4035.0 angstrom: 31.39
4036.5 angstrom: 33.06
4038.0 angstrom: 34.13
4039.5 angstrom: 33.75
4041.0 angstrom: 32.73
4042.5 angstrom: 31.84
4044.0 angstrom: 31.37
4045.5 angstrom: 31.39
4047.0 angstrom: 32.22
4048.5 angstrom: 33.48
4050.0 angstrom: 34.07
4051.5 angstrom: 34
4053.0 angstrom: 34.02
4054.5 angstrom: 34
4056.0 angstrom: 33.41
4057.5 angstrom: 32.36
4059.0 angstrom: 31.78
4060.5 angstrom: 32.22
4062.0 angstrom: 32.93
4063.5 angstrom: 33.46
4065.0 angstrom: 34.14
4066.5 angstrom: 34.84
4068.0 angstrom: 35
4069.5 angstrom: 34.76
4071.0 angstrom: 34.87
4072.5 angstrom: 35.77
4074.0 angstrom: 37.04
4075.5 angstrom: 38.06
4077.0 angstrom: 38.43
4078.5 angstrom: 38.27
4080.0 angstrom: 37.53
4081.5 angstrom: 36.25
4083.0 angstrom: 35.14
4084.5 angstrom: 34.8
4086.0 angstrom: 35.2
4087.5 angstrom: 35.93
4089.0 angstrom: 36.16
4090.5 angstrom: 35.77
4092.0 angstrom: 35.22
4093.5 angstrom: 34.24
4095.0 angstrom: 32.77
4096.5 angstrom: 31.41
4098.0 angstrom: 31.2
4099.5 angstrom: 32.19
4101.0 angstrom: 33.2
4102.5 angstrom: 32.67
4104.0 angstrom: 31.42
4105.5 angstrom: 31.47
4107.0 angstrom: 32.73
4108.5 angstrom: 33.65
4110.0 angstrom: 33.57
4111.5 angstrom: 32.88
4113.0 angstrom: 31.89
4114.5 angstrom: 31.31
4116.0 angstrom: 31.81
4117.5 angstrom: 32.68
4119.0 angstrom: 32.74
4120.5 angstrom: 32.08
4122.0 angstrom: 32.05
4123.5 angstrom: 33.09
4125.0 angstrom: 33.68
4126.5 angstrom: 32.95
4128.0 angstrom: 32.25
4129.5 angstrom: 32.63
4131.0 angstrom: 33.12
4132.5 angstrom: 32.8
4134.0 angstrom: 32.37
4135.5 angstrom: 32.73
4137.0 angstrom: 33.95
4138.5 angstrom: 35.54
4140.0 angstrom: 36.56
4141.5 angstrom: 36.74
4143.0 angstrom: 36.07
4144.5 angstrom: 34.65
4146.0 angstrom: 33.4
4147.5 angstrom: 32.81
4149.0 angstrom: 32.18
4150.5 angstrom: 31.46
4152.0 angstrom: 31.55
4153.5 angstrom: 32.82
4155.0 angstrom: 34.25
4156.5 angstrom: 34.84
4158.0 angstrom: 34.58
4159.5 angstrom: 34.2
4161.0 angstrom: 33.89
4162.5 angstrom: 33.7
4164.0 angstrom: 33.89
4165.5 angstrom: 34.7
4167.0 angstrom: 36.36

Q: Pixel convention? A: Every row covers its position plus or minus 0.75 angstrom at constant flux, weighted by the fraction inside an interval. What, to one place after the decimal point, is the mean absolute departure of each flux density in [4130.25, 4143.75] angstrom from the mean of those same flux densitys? 1.6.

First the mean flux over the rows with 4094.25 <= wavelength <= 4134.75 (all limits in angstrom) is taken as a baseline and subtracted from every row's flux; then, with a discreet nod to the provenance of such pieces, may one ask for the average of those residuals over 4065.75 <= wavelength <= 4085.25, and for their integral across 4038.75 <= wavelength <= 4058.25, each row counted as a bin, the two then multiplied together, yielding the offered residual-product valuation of 37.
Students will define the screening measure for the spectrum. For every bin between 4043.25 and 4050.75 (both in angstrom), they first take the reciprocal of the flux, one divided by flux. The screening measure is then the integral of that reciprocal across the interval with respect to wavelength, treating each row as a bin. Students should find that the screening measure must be 0.231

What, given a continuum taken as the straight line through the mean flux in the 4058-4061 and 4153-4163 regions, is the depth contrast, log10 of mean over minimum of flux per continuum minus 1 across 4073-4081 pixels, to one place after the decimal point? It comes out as 0.1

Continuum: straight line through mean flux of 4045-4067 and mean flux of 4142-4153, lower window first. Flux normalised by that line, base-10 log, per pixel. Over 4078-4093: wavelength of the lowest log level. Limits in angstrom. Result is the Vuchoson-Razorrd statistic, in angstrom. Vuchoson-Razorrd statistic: 4084.5 angstrom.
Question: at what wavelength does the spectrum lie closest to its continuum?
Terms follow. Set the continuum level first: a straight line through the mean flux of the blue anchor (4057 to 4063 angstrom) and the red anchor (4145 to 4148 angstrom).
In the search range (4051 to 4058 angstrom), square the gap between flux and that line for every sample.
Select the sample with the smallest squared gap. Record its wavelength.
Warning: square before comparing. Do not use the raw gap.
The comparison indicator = 4057.5 angstrom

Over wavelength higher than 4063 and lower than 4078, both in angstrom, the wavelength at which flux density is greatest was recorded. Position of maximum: 4077.0 angstrom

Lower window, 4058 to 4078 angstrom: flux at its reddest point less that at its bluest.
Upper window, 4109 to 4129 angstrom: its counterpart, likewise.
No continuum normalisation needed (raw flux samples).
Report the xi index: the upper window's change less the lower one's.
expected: -8.0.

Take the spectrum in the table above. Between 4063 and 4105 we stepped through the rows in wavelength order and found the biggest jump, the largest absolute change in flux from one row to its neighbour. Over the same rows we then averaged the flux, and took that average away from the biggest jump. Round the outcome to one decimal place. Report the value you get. -33.4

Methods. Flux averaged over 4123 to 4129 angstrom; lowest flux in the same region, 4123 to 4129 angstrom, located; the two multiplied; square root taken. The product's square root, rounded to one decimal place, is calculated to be 32.6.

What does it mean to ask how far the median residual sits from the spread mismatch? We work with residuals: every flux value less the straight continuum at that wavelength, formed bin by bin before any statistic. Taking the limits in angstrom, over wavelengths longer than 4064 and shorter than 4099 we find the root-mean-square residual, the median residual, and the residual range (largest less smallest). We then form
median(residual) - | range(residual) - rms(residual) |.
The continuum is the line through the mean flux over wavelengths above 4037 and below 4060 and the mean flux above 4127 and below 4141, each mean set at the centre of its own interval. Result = -2.6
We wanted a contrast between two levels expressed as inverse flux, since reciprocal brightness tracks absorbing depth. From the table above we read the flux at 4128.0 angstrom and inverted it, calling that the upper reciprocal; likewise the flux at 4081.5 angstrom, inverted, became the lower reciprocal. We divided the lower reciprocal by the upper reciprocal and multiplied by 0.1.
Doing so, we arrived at 0.089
